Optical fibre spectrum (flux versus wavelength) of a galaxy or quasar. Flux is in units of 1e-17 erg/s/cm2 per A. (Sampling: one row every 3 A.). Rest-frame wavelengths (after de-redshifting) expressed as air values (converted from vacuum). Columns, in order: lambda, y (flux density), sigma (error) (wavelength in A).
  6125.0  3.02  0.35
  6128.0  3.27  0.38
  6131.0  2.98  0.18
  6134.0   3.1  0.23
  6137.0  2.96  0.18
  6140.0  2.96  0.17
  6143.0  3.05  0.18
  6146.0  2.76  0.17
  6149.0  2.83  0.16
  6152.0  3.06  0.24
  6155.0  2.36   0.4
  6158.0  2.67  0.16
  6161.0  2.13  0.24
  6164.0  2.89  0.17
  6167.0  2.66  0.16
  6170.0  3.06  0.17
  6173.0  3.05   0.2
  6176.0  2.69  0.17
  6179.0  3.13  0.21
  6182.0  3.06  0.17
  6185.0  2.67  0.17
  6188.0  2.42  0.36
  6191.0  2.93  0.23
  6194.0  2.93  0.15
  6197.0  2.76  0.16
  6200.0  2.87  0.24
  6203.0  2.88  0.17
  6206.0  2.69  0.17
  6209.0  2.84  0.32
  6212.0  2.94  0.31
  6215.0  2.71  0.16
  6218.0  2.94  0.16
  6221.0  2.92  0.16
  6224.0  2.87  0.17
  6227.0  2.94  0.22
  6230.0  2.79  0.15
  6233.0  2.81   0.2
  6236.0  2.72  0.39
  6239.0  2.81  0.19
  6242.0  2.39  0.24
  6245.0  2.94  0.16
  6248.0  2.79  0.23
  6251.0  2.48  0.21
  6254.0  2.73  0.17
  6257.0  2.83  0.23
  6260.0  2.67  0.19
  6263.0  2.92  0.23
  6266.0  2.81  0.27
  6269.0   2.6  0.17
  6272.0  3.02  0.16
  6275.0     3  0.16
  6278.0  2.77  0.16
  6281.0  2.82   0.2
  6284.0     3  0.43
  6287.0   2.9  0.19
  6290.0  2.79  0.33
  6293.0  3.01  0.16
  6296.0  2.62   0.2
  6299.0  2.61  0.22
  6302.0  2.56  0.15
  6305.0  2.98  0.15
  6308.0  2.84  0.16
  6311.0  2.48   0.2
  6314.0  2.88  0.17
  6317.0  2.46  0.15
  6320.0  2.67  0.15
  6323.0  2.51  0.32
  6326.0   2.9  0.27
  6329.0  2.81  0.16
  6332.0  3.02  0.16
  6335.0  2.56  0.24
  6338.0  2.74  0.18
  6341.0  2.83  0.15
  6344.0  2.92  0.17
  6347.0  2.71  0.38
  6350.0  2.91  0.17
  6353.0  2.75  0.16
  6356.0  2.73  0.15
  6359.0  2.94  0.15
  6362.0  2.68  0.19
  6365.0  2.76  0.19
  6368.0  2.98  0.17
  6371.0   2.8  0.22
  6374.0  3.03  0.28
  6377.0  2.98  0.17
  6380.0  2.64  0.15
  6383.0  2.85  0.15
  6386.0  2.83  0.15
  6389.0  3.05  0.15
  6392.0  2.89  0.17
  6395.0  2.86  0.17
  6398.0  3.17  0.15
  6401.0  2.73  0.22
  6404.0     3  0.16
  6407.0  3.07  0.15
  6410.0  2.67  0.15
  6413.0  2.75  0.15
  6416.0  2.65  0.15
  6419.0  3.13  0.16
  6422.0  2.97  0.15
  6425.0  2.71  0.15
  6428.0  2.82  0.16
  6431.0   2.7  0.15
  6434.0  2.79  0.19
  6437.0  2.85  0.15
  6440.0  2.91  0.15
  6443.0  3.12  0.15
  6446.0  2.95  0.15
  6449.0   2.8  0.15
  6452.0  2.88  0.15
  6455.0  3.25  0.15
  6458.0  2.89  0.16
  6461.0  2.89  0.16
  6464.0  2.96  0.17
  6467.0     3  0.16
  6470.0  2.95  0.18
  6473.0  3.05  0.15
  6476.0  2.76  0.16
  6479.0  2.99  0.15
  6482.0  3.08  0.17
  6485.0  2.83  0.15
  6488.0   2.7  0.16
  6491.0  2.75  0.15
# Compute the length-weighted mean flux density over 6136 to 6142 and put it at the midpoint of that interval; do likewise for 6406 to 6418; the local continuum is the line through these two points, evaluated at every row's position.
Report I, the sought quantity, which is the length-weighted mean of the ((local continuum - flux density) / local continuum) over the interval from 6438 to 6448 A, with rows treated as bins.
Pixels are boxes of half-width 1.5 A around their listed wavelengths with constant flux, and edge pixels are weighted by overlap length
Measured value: -0.08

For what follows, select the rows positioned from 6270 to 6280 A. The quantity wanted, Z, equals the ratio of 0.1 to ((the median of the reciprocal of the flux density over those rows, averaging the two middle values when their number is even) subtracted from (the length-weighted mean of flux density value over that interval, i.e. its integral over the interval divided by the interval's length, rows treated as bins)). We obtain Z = 0.0388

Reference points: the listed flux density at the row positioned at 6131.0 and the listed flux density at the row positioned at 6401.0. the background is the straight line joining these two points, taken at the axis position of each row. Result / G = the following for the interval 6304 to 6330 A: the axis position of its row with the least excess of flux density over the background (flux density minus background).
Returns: 6317.0 A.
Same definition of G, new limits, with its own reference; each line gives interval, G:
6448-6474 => 6449.0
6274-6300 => 6299.0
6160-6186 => 6161.0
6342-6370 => 6362.0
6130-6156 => 6155.0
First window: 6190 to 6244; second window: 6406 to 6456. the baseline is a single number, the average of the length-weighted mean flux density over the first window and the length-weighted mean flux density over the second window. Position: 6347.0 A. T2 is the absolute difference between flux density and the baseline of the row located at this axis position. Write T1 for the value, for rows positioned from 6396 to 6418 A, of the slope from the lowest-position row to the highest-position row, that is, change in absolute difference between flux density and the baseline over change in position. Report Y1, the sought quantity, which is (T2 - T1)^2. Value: 0.021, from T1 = -0.0068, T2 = 0.14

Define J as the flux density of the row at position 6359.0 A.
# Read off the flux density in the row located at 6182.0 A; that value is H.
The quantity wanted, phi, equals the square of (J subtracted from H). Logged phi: 0.014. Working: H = 3.06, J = 2.94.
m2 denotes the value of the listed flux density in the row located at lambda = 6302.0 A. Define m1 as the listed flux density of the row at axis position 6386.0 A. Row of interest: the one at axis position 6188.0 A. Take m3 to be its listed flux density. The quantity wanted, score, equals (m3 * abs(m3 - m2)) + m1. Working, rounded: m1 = 2.83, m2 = 2.56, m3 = 2.42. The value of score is 3.2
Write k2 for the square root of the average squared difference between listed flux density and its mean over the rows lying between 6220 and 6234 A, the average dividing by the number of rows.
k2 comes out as 0.059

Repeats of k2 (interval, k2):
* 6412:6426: 0.180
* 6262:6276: 0.154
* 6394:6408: 0.155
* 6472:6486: 0.125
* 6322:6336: 0.196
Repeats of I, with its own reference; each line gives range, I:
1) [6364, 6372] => -0.01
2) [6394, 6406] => -0.05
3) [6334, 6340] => 0.06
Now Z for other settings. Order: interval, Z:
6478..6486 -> 0.0379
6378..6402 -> 0.0395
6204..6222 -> 0.0401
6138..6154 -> 0.0388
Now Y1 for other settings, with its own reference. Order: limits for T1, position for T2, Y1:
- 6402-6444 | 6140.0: 0.012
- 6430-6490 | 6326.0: 0.003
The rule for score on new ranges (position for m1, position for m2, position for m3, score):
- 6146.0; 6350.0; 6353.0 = 3.2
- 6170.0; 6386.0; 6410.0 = 3.5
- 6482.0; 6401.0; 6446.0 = 3.7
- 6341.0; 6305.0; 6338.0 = 3.5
